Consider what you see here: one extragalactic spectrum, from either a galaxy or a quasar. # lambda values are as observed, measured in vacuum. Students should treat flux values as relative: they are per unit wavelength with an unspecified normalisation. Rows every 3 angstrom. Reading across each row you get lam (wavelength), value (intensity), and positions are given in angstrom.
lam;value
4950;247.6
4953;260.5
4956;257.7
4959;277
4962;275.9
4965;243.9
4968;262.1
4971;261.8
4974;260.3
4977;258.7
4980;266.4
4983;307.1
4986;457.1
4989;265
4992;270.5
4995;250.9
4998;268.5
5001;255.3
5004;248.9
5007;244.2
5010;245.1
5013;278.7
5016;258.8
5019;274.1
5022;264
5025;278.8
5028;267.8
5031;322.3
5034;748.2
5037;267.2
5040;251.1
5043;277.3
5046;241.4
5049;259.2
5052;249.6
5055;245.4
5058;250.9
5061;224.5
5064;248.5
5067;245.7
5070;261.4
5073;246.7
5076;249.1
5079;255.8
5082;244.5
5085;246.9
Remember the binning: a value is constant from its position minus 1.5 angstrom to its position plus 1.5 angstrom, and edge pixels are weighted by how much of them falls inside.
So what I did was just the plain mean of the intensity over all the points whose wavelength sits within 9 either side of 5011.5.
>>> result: 258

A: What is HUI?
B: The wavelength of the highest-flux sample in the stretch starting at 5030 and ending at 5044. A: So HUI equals 5034 angstrom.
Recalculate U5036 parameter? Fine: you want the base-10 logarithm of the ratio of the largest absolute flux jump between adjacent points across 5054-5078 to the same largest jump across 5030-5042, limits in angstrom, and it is -1.3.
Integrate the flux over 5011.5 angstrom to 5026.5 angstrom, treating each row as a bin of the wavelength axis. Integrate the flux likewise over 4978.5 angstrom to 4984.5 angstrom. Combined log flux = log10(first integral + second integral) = 3.76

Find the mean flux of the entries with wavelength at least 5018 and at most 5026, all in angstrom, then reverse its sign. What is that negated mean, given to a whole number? -272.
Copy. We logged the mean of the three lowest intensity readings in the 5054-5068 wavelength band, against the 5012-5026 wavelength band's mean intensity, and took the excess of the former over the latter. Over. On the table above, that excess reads -32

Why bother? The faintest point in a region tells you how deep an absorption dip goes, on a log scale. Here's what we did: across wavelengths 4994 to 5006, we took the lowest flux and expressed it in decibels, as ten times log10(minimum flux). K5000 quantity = 24.0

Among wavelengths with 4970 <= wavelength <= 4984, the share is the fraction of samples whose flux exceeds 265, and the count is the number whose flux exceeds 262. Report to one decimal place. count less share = 1.6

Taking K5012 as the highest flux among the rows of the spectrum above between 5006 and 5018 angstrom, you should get 278.7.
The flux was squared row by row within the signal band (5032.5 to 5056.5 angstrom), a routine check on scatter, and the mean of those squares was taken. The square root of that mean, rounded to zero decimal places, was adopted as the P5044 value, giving 357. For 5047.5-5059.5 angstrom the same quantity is 251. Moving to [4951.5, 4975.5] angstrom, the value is 263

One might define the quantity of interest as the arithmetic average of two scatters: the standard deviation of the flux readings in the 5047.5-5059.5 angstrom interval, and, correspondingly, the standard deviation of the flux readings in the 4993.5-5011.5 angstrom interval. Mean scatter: 7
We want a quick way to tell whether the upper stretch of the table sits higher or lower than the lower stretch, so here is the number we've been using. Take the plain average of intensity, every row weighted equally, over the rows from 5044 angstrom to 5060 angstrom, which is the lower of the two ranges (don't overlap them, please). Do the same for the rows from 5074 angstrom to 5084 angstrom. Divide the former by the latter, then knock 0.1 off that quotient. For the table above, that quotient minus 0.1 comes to 0.90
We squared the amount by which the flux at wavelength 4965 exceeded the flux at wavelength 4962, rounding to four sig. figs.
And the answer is 1024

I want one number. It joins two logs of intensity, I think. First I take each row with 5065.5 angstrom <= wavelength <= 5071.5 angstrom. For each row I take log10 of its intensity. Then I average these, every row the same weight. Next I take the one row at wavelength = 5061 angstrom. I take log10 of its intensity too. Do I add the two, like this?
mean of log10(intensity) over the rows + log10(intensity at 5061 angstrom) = 4.76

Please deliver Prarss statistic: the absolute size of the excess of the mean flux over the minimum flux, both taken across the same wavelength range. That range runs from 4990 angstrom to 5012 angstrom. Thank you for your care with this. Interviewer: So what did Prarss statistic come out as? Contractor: 11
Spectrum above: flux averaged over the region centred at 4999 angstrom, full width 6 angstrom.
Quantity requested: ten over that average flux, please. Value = 0.038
